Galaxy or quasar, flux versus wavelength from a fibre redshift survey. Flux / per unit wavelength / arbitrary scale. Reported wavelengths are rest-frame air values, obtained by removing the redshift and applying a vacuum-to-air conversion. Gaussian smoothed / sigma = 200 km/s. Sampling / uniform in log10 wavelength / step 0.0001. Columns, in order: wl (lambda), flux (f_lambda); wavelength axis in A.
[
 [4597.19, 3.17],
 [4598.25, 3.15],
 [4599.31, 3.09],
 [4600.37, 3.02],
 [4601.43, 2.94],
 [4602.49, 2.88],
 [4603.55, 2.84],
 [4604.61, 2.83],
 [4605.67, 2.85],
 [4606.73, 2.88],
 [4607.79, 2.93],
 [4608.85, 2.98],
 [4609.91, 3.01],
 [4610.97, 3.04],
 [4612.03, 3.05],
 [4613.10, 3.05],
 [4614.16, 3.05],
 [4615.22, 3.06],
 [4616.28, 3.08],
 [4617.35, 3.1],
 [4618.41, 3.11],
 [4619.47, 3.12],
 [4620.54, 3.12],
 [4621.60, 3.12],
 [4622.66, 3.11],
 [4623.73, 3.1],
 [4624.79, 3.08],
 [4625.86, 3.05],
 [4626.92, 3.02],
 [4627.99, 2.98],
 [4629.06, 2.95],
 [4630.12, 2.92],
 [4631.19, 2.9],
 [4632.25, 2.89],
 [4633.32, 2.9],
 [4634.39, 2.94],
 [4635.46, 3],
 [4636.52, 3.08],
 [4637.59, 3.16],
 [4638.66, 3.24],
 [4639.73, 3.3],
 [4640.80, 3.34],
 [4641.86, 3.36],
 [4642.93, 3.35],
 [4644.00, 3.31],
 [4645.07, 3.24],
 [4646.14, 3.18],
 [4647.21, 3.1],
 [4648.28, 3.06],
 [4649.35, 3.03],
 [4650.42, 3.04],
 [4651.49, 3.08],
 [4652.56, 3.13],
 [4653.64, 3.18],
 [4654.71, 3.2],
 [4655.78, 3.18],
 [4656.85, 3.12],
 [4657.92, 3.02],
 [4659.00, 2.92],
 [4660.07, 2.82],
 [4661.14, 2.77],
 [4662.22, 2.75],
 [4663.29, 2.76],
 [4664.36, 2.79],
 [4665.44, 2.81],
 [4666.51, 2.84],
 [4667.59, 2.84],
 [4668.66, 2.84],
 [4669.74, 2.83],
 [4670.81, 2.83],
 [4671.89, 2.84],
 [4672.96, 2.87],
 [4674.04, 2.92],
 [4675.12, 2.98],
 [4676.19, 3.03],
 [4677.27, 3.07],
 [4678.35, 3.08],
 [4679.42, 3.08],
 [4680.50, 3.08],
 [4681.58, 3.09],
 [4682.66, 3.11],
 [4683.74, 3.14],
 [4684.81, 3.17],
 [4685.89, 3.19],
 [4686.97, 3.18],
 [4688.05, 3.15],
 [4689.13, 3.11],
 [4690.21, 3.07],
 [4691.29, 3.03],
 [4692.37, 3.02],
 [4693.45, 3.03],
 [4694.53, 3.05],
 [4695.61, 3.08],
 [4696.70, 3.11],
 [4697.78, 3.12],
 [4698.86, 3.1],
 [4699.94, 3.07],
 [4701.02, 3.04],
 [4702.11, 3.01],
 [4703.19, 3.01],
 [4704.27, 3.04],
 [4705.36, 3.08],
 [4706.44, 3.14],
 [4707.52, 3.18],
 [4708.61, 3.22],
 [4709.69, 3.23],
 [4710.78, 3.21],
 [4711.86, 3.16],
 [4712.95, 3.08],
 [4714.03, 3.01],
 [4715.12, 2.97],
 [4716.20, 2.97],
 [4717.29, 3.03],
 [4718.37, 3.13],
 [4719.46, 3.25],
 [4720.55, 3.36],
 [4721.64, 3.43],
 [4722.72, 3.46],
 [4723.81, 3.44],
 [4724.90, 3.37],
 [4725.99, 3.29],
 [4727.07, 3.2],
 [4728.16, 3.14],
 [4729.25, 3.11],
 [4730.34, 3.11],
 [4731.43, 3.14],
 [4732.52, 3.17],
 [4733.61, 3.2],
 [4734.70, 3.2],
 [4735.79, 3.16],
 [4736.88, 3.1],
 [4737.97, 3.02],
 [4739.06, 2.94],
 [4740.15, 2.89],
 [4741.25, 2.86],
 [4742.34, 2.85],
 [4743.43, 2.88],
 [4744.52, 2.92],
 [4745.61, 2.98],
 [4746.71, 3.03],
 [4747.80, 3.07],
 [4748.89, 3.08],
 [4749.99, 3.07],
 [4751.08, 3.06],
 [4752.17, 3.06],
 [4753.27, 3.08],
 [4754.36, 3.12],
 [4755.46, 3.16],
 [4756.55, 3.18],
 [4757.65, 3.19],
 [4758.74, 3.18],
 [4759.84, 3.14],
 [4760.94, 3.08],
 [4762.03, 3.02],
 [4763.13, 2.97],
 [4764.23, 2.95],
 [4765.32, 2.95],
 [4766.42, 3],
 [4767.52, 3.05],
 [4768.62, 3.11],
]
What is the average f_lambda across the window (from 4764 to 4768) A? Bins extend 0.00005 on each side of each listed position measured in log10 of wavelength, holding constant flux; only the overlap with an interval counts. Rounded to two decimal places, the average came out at 2.99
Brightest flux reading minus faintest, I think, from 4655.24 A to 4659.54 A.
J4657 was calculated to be 0.26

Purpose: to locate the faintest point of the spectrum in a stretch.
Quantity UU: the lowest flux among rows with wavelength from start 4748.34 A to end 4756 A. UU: 3.06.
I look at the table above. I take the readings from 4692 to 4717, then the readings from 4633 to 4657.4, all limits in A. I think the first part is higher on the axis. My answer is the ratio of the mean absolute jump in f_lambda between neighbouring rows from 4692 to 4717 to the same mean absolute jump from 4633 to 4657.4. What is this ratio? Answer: 0.66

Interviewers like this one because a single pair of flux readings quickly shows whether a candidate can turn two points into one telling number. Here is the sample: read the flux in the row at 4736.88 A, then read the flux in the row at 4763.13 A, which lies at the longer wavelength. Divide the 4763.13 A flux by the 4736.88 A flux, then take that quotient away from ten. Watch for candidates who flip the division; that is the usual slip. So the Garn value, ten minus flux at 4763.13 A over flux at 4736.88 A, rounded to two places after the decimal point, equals 9.04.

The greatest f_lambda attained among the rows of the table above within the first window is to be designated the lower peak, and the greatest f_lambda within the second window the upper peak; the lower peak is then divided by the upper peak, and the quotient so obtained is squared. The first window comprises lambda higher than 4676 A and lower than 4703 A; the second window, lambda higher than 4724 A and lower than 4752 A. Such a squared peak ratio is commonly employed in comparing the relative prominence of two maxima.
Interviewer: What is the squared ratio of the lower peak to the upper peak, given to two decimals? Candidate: 0.90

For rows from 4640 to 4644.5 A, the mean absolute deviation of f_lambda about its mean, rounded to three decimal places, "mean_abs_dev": 0.015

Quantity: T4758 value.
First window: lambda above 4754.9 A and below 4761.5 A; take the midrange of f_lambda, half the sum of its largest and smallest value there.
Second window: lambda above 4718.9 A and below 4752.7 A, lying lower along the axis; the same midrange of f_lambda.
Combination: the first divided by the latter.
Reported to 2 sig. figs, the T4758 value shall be 0.99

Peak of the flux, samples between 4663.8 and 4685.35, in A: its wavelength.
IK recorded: 4684.81 A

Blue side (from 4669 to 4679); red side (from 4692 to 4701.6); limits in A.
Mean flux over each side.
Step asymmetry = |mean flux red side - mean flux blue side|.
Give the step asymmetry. 0.13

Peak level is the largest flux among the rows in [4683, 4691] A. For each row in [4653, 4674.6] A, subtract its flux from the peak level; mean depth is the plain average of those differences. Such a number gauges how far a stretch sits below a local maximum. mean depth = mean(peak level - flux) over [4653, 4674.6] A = 0.28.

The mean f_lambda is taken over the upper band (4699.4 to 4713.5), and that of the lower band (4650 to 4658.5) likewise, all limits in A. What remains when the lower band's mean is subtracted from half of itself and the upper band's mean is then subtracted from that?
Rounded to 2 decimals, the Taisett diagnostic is -4.67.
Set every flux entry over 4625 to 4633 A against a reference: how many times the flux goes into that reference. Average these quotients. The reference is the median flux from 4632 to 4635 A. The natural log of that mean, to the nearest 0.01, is -0.02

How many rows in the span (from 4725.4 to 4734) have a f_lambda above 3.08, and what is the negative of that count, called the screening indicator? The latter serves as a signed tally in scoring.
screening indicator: -8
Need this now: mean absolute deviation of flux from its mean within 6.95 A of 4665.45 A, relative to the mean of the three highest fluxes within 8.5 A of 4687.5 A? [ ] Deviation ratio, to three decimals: 0.010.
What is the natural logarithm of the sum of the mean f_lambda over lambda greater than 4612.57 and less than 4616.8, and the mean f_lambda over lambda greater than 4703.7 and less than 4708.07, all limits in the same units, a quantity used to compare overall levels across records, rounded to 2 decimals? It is 1.82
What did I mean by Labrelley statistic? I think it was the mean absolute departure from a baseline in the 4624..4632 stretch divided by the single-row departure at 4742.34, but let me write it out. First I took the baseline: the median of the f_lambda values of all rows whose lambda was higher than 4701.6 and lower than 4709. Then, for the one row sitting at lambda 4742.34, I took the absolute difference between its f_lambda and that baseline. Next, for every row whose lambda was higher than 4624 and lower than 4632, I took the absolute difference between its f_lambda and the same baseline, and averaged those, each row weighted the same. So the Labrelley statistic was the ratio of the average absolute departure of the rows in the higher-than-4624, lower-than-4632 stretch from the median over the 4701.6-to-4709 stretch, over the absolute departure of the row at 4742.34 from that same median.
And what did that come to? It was 0.41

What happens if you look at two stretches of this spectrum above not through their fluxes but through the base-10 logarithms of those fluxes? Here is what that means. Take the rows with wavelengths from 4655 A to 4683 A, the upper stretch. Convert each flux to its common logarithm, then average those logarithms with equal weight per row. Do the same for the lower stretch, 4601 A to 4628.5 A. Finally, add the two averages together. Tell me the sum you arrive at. 0.946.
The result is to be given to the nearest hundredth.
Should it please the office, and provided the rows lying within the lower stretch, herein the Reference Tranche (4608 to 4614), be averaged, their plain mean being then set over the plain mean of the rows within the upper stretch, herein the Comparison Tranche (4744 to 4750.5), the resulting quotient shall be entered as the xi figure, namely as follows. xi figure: 1.00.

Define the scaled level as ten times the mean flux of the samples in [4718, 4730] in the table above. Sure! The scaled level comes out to 32.9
